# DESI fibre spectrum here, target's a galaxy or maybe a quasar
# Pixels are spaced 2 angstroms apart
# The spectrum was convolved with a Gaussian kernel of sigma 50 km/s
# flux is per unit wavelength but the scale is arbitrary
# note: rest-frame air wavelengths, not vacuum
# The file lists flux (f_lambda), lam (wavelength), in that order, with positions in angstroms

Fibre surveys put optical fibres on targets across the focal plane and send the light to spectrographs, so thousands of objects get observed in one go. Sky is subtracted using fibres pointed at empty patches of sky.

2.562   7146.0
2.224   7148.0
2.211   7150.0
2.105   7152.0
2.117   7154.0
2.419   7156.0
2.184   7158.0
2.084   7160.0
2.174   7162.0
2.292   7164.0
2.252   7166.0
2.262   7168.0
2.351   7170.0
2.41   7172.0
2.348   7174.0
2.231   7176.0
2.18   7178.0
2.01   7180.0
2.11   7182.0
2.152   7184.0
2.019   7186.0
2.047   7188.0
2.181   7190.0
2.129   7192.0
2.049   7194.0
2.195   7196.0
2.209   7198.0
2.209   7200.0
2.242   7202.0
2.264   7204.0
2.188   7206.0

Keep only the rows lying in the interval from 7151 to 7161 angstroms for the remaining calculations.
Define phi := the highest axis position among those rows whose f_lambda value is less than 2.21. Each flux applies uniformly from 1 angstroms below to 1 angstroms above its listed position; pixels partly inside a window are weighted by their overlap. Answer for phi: 7160.0 angstroms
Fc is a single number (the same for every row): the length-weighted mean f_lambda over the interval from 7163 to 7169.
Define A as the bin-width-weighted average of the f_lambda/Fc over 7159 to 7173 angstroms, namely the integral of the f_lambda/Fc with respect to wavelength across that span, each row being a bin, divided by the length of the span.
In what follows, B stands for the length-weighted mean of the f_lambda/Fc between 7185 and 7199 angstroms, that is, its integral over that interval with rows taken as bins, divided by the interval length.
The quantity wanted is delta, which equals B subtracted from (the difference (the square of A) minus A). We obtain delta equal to -0.94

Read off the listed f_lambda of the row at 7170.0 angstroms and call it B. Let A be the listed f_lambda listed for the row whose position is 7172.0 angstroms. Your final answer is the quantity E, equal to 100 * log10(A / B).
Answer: 1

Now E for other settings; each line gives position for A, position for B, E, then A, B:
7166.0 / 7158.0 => 1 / 2.252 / 2.184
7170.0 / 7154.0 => 5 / 2.351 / 2.117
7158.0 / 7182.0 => 1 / 2.184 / 2.11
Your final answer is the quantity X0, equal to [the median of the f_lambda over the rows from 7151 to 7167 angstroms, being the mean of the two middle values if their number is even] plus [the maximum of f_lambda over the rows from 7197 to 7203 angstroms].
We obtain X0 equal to 4.42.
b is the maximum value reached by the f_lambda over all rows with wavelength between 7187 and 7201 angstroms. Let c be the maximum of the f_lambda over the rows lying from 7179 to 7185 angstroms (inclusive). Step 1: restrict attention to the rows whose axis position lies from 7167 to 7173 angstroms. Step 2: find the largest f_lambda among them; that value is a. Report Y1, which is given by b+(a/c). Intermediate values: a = 2.41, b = 2.209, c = 2.152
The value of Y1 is 3.33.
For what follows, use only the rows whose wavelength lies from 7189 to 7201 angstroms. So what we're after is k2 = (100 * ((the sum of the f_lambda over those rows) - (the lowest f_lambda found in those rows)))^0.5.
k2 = 33.0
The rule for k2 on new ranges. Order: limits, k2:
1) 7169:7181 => 33.9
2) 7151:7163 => 33.2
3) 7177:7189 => 32.4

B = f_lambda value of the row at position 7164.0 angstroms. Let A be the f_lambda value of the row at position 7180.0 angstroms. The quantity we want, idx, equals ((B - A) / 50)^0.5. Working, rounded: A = 2.01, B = 2.292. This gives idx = 0.075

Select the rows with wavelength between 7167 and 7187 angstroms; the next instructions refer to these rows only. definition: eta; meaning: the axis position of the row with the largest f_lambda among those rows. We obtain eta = 7172.0 angstroms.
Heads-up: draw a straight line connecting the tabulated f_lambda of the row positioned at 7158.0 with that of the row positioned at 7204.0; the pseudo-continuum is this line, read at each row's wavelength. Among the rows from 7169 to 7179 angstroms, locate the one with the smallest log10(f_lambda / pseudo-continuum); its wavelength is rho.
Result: 7178.0 angstroms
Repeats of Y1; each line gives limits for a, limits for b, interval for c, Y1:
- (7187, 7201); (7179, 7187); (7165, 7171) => 3.09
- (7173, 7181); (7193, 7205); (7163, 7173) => 3.24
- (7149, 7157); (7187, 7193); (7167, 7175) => 3.18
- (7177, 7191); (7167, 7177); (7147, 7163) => 3.31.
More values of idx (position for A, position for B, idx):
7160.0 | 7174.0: 0.073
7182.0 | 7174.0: 0.069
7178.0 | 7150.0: 0.025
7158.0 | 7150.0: 0.023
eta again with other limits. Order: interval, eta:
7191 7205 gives 7204.0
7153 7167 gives 7156.0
